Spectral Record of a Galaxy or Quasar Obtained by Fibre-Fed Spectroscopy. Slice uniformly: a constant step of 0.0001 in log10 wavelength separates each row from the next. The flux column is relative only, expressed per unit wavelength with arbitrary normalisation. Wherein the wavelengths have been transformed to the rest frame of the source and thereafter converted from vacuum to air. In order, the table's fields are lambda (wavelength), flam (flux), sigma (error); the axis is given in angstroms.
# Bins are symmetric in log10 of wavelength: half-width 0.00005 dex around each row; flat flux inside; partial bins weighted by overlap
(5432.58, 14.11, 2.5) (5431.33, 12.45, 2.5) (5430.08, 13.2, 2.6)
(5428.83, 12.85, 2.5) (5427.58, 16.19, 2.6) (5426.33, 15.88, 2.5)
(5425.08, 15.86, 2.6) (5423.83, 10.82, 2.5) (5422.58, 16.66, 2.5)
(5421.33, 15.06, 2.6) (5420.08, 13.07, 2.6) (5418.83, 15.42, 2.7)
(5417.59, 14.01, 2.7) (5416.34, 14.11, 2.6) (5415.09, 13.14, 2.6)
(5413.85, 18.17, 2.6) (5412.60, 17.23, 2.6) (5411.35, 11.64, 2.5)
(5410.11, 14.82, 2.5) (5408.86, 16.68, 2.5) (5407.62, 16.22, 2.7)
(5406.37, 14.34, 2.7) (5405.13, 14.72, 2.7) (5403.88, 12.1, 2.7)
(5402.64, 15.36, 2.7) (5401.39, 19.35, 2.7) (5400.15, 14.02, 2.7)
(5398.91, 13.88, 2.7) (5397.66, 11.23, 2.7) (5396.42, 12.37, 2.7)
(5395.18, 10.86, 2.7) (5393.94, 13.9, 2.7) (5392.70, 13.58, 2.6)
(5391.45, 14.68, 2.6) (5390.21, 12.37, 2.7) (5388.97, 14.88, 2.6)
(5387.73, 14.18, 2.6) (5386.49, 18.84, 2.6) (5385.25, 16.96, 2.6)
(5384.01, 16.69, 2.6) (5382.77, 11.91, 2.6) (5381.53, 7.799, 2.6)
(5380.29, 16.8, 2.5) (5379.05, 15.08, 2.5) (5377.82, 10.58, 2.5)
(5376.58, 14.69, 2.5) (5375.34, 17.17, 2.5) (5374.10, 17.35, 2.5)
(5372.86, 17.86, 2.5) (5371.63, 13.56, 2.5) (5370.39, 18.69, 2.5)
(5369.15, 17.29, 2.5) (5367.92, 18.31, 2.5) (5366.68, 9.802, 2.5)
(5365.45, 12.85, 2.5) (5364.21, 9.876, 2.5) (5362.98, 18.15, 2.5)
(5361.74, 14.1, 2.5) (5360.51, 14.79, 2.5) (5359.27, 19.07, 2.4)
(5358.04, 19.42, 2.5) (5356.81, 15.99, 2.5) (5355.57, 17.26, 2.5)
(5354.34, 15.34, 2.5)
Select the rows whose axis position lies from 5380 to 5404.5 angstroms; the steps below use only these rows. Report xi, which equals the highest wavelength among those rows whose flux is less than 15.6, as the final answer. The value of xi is 5403.88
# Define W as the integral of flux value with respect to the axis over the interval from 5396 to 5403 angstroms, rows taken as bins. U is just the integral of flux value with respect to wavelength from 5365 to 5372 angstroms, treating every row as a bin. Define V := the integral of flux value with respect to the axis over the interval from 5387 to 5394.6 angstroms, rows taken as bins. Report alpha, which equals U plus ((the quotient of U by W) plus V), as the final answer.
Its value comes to 214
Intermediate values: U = 106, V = 106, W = 101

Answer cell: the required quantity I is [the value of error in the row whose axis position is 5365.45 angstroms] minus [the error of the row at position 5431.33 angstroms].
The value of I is 0.00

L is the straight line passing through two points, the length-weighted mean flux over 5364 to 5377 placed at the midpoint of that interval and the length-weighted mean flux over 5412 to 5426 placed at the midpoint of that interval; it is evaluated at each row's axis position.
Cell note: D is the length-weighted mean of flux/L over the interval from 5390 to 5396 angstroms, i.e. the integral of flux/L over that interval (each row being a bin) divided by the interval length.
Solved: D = 0.86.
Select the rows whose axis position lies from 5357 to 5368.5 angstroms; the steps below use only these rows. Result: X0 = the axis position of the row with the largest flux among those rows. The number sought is 5358.04 angstroms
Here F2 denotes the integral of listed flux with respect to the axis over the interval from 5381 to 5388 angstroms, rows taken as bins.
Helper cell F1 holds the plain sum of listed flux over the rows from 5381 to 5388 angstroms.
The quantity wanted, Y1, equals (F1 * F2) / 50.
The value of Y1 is 175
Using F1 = 86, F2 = 101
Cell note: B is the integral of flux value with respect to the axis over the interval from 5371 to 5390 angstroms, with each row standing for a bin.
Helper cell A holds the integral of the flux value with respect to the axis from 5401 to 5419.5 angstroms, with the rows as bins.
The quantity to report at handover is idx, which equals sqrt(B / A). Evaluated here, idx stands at 1.01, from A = 279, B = 283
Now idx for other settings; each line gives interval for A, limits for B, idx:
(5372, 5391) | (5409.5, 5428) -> 0.98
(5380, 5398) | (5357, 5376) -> 1.10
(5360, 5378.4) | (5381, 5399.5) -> 0.96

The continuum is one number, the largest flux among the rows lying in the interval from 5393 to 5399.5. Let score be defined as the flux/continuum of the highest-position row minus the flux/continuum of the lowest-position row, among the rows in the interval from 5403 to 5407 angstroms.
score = 0.2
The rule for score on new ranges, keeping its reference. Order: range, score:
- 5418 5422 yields 0.0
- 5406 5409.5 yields 0.2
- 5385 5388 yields -0.2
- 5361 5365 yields -0.3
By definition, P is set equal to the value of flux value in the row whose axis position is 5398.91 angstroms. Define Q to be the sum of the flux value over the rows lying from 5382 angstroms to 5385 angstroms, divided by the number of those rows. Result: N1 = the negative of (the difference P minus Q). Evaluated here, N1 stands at 0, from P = 13.88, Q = 14.3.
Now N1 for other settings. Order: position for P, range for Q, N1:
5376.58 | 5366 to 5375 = 1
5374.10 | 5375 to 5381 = -2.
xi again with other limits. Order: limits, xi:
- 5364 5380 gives 5379.05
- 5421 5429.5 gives 5428.83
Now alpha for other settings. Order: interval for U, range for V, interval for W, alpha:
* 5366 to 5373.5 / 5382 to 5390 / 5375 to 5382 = 243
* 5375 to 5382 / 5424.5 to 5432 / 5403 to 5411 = 205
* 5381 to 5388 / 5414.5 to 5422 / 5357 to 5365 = 208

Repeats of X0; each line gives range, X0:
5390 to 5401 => 5391.45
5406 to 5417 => 5413.85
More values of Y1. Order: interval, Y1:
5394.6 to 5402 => 165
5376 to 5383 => 138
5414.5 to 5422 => 180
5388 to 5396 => 172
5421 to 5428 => 190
